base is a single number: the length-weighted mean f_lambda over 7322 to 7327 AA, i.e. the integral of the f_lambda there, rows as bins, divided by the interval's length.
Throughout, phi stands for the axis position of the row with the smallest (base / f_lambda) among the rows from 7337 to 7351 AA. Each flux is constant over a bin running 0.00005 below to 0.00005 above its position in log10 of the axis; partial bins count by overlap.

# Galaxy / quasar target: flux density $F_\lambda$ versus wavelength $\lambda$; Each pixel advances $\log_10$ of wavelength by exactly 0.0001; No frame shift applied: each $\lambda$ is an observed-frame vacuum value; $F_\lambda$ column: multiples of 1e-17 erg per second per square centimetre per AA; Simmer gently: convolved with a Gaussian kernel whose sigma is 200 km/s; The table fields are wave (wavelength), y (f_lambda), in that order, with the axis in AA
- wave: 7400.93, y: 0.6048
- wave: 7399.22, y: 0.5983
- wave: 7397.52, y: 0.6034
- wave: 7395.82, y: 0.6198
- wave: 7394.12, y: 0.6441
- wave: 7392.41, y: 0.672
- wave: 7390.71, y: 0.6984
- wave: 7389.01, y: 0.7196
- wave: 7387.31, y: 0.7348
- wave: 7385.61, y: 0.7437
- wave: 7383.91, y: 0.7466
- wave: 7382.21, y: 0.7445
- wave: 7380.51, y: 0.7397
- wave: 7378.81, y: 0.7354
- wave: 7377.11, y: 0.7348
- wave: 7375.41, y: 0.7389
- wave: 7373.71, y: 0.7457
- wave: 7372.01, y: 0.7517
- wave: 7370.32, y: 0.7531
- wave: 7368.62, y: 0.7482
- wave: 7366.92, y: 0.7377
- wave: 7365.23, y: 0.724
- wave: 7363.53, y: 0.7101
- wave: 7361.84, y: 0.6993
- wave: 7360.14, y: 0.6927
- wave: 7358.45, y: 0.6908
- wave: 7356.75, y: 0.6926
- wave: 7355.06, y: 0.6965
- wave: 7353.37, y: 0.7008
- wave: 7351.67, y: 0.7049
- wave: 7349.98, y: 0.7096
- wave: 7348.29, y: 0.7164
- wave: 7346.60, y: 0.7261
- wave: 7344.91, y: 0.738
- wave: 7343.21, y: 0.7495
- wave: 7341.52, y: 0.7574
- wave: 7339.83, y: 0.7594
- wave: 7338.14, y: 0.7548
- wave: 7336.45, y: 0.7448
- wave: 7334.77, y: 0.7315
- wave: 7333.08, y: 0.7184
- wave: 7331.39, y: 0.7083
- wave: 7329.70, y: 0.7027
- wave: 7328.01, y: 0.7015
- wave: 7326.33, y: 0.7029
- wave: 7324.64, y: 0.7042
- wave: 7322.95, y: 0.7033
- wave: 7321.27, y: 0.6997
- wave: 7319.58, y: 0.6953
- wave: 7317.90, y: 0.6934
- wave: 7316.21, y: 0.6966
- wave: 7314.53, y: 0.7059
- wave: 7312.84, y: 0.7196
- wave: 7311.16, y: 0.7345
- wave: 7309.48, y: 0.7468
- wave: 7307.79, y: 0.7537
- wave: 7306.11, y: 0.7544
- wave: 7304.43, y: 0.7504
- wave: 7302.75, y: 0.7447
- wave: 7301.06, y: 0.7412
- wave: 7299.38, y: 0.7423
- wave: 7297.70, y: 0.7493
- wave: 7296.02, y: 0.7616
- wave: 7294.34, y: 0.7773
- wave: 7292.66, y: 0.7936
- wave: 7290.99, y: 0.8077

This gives 7339.83 AA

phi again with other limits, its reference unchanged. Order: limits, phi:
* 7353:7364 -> 7363.53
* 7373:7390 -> 7383.91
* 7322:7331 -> 7324.64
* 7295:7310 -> 7296.02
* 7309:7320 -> 7309.48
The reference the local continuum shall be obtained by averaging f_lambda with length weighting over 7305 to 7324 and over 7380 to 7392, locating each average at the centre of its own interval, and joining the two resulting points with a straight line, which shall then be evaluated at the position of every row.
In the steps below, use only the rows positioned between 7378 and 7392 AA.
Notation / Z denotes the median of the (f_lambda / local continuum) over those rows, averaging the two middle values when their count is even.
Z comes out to 1.01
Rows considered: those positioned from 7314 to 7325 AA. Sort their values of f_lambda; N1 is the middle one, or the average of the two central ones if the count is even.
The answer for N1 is 0.700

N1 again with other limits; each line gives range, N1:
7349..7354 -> 0.705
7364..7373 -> 0.748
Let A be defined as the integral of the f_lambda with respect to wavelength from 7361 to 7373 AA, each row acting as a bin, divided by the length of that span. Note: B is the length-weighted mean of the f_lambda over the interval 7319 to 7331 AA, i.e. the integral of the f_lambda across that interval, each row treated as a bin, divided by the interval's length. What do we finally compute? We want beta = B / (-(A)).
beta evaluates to -0.96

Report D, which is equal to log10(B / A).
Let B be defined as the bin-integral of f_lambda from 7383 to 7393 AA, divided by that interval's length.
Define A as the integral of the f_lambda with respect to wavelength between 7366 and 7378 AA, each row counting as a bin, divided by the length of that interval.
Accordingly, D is -0.014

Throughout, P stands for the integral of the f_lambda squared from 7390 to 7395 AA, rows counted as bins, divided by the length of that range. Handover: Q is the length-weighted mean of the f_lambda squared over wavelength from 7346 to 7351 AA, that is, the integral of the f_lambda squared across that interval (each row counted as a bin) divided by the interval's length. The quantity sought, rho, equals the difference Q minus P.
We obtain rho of 0.064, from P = 0.450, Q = 0.51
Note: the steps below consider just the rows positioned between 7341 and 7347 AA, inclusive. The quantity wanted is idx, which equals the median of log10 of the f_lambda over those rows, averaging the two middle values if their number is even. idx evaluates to -0.13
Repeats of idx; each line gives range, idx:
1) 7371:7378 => -0.13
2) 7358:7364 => -0.16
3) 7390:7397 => -0.18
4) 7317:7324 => -0.16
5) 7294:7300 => -0.12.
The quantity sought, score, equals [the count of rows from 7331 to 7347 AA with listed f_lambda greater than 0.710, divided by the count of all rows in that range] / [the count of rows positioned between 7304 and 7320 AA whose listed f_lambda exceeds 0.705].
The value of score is 0.13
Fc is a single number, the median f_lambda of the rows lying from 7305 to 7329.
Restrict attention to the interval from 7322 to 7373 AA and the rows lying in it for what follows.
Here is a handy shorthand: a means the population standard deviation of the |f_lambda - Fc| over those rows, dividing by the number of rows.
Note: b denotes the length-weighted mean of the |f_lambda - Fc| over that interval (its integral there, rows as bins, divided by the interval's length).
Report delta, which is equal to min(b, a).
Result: 0.019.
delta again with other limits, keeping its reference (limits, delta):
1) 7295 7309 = 0.006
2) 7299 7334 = 0.019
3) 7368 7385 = 0.006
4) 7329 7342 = 0.021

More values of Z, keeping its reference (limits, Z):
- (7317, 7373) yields 0.98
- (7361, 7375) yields 1.02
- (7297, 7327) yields 1.01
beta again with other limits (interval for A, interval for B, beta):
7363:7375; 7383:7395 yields -0.96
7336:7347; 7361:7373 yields -0.98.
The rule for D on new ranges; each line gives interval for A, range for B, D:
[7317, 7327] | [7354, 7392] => 0.016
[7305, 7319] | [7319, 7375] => -0.003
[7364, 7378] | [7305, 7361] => -0.013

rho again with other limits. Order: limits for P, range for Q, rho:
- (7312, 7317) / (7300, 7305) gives 0.054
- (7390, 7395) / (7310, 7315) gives 0.073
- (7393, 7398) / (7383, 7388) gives 0.158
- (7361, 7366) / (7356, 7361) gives -0.027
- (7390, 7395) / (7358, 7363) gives 0.035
